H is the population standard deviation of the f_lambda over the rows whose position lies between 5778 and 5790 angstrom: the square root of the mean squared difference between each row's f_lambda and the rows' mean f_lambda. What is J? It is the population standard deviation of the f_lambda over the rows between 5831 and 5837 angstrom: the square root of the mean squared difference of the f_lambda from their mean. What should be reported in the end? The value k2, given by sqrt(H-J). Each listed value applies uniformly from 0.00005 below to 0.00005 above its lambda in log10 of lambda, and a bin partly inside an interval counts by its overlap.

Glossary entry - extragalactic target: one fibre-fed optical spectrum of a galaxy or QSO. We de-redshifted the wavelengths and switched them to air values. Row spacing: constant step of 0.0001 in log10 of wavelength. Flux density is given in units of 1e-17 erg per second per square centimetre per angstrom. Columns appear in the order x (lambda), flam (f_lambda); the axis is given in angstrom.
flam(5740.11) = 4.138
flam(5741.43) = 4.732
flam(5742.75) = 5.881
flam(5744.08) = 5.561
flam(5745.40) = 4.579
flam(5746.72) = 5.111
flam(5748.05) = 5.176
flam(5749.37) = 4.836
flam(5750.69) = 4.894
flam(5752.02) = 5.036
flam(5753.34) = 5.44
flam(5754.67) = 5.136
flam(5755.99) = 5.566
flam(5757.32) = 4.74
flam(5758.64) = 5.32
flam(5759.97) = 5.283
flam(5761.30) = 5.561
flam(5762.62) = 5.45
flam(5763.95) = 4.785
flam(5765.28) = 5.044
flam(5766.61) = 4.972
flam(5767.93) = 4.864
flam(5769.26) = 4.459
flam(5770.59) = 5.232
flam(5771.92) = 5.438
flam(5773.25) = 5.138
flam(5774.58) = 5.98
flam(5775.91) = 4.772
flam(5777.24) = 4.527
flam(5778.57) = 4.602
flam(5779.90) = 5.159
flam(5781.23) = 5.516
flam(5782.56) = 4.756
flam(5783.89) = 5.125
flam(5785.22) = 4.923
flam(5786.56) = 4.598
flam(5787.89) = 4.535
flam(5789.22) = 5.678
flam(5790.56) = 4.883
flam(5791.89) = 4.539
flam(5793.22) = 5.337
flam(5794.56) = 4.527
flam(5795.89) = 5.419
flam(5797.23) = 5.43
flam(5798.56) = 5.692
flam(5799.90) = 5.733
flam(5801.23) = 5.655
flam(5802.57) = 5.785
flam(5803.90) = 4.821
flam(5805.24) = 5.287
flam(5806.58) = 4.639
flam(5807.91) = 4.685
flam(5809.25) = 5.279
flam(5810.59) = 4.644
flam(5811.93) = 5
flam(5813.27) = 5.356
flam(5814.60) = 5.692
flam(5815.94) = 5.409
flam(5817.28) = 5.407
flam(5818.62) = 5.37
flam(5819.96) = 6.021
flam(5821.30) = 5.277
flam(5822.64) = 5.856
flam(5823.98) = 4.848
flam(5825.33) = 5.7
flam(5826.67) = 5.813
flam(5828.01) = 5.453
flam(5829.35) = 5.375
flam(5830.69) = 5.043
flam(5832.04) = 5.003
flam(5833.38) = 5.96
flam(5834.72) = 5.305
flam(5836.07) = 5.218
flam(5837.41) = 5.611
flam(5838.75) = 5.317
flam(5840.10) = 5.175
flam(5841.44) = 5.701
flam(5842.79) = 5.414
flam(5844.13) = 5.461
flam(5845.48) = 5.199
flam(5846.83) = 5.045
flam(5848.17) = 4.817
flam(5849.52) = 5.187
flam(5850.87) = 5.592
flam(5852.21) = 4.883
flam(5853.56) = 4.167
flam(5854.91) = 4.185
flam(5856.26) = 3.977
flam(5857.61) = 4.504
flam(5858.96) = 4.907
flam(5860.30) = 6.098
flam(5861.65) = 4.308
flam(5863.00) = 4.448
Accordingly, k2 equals 0.18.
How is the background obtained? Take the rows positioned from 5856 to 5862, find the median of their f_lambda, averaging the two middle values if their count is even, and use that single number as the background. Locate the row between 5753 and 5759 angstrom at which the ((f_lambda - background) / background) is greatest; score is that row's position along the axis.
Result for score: 5755.99 angstrom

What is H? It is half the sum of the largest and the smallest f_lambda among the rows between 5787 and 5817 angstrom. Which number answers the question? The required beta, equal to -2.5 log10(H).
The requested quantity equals -1.78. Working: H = 5.16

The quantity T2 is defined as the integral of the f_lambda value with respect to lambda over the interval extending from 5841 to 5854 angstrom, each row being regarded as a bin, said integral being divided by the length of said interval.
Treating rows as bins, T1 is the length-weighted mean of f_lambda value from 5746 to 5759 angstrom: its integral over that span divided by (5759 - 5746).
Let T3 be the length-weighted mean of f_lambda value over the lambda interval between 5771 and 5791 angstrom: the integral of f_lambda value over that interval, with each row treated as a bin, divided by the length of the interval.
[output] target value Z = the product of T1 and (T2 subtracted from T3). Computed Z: -0.6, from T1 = 5.12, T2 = 5.15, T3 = 5.04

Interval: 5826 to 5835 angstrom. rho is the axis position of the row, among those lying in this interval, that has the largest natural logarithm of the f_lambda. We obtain 5833.38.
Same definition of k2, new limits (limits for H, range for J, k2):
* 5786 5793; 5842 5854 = 0.17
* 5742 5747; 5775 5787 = 0.43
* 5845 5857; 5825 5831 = 0.50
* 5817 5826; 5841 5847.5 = 0.37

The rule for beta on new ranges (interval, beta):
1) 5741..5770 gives -1.78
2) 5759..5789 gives -1.79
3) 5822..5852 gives -1.83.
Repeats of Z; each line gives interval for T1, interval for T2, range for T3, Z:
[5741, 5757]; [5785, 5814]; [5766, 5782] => -0.3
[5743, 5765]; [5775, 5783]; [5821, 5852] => 2.2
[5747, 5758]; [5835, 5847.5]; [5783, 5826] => -0.6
